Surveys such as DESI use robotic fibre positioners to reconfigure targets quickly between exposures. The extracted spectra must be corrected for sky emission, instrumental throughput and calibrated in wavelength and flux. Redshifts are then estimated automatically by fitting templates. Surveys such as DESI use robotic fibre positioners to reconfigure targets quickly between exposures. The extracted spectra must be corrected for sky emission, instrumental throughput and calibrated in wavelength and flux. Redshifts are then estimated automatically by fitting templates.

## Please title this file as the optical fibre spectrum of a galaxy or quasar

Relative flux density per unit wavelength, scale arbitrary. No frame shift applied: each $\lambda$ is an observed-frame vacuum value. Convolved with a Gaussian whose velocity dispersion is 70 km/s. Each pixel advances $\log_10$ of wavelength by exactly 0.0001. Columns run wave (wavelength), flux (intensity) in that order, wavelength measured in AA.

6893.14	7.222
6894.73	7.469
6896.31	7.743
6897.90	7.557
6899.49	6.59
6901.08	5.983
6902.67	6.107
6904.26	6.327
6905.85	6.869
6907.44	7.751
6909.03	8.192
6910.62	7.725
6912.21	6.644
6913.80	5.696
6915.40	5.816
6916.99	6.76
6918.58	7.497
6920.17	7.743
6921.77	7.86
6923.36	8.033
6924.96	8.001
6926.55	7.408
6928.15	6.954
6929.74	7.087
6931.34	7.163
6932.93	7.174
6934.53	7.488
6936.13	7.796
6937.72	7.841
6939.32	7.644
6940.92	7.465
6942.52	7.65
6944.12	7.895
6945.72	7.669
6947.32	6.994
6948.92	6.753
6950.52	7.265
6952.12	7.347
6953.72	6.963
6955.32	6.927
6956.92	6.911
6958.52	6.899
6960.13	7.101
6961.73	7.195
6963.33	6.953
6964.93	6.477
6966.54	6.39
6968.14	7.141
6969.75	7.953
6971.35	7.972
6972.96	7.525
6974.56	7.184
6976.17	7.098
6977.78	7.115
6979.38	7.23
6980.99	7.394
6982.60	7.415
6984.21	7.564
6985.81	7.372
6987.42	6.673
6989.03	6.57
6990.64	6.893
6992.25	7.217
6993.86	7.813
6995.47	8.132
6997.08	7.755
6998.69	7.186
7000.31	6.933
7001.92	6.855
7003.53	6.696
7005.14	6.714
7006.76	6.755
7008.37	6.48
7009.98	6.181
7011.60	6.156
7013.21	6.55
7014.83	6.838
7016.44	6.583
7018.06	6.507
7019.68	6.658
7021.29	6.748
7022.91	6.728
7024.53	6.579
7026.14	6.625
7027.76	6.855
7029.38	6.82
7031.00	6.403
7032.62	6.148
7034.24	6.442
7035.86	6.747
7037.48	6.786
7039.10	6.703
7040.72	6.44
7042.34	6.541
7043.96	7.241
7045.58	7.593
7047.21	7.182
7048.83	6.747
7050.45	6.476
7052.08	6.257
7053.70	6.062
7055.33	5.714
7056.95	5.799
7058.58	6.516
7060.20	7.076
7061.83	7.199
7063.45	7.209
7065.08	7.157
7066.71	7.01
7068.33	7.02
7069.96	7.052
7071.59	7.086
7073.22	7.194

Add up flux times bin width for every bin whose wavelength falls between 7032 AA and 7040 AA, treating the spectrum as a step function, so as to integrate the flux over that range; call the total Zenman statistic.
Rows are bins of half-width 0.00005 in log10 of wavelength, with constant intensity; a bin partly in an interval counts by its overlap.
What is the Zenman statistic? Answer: 53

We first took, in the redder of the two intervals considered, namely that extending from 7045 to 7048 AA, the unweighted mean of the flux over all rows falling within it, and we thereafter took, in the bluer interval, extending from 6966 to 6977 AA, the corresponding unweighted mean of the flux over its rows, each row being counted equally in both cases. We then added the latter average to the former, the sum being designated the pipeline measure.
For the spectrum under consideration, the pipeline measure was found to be 14.7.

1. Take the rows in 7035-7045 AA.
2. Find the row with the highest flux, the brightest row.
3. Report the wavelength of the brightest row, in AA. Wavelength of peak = 7043.96 AA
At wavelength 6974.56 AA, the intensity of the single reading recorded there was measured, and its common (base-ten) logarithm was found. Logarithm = 0.856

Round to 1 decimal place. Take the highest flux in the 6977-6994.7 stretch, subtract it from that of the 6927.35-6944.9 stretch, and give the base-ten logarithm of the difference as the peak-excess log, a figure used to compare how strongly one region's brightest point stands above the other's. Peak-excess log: -1.1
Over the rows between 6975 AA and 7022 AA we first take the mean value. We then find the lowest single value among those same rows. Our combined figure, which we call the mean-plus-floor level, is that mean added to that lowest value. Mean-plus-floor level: 13.1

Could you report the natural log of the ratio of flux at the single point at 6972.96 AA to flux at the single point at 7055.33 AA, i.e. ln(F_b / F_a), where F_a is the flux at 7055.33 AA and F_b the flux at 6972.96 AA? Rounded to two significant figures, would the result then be 0.28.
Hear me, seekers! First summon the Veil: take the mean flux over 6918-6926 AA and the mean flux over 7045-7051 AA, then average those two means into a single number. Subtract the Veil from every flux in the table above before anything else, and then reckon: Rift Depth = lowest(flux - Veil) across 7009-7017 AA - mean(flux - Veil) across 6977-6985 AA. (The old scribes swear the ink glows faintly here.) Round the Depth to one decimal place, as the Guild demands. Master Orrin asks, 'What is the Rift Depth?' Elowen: -1.2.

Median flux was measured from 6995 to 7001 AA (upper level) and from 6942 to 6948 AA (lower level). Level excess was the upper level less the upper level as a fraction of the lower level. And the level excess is 6.50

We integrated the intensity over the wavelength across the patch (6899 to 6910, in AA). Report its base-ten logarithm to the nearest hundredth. 1.88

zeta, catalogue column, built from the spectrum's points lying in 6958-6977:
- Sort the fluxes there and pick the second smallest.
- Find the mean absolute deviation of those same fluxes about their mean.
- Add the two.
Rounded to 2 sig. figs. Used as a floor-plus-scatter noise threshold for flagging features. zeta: 6.8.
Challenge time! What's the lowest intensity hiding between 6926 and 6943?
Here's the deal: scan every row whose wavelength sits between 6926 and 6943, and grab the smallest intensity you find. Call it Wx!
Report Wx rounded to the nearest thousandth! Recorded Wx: 6.954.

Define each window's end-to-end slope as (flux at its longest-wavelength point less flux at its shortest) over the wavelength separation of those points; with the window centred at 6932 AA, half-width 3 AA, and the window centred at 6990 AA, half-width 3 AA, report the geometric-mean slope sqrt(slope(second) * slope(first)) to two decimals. 0.10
